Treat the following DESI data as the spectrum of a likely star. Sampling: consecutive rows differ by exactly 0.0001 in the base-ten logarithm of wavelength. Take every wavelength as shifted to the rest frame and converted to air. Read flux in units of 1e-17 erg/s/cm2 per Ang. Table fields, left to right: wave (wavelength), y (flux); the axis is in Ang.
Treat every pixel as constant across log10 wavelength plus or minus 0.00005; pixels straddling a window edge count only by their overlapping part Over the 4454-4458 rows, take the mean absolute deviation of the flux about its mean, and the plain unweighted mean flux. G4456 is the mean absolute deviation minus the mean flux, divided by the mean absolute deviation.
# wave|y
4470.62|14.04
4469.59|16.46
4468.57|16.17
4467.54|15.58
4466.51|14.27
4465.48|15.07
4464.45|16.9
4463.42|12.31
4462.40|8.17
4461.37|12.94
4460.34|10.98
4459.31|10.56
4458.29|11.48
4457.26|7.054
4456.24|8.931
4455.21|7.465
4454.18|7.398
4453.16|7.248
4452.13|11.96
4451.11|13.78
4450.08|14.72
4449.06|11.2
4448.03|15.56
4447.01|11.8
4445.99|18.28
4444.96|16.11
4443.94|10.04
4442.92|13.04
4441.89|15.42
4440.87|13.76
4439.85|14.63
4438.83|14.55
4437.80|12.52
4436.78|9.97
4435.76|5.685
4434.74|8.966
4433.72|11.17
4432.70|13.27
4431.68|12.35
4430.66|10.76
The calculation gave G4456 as -12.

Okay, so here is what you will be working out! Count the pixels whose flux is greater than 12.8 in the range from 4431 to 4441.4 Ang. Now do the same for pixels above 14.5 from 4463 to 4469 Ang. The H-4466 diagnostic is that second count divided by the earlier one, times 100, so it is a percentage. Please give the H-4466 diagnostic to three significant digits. 100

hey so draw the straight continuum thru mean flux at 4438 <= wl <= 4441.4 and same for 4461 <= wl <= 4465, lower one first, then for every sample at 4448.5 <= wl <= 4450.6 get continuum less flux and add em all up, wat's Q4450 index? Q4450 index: 1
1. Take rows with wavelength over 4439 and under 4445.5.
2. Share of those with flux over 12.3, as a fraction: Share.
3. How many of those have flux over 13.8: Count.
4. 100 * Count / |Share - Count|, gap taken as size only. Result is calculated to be 138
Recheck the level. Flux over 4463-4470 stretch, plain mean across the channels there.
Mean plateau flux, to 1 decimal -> 15.3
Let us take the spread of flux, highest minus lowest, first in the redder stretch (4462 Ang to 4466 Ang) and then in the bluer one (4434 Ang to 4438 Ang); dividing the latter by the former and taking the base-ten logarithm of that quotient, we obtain -0.11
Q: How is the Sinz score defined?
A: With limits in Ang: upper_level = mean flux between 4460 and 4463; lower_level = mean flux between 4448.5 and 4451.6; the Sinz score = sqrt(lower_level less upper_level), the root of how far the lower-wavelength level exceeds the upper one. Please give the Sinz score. 1.6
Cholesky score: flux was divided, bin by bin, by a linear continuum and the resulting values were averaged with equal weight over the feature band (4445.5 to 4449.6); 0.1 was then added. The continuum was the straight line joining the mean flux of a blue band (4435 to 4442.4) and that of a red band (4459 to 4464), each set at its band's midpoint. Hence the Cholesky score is 1.30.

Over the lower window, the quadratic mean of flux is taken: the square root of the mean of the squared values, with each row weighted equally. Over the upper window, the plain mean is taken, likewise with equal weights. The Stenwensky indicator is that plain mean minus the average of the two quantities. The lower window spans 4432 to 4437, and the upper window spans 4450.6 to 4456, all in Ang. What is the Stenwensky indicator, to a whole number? 0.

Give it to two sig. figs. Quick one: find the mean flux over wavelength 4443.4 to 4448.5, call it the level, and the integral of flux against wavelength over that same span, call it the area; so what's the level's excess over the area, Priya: -59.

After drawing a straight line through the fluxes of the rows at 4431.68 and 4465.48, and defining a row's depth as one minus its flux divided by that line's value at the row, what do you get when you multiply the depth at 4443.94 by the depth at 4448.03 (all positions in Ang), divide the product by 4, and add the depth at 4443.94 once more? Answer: 0.24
